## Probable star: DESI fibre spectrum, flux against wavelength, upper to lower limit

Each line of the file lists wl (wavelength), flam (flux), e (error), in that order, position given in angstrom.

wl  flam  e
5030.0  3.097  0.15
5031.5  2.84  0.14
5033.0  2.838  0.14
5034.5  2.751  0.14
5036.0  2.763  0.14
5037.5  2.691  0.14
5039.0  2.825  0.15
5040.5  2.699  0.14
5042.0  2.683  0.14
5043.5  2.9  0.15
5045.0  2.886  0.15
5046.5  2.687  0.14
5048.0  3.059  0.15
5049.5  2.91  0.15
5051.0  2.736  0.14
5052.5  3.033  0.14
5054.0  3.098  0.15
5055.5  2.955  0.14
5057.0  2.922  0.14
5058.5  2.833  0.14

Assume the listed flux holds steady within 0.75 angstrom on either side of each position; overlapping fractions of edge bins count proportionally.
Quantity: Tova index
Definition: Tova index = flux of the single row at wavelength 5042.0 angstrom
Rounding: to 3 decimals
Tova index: 2.683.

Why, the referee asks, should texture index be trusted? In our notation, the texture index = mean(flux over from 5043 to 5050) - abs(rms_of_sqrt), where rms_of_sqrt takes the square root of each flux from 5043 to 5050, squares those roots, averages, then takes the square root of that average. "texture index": 1.19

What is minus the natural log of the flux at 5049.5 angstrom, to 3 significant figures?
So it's -1.07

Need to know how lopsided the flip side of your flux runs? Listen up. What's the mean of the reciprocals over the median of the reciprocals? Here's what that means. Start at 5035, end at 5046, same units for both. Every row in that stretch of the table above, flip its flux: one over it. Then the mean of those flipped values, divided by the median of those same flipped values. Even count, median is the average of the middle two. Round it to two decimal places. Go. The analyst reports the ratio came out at 1.00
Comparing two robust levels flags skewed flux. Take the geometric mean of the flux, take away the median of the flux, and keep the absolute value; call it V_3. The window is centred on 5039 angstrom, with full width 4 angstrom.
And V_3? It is 0.039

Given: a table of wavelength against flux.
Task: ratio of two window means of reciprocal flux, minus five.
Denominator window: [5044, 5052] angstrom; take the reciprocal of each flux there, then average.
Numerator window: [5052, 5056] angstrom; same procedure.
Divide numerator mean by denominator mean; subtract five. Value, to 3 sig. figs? -4.06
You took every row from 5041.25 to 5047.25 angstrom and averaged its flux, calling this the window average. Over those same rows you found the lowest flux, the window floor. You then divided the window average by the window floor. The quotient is 1.04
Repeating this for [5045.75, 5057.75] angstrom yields 1.09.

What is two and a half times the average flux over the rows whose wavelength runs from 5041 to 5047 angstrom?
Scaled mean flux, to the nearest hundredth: 6.97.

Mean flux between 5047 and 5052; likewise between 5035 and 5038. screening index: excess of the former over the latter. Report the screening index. 0.17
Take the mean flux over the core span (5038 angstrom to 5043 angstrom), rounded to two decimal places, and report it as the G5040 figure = 2.74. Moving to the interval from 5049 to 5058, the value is 2.94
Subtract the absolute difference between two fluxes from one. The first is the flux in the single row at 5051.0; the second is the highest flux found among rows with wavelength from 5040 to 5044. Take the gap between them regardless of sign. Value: 0.84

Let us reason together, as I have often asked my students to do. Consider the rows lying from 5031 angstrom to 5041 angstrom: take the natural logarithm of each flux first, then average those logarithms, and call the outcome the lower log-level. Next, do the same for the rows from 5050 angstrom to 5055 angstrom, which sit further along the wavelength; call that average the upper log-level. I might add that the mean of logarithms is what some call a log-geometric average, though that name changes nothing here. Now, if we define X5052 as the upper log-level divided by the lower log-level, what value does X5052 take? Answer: 1.06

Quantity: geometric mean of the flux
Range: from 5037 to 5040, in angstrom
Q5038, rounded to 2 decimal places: 2.76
